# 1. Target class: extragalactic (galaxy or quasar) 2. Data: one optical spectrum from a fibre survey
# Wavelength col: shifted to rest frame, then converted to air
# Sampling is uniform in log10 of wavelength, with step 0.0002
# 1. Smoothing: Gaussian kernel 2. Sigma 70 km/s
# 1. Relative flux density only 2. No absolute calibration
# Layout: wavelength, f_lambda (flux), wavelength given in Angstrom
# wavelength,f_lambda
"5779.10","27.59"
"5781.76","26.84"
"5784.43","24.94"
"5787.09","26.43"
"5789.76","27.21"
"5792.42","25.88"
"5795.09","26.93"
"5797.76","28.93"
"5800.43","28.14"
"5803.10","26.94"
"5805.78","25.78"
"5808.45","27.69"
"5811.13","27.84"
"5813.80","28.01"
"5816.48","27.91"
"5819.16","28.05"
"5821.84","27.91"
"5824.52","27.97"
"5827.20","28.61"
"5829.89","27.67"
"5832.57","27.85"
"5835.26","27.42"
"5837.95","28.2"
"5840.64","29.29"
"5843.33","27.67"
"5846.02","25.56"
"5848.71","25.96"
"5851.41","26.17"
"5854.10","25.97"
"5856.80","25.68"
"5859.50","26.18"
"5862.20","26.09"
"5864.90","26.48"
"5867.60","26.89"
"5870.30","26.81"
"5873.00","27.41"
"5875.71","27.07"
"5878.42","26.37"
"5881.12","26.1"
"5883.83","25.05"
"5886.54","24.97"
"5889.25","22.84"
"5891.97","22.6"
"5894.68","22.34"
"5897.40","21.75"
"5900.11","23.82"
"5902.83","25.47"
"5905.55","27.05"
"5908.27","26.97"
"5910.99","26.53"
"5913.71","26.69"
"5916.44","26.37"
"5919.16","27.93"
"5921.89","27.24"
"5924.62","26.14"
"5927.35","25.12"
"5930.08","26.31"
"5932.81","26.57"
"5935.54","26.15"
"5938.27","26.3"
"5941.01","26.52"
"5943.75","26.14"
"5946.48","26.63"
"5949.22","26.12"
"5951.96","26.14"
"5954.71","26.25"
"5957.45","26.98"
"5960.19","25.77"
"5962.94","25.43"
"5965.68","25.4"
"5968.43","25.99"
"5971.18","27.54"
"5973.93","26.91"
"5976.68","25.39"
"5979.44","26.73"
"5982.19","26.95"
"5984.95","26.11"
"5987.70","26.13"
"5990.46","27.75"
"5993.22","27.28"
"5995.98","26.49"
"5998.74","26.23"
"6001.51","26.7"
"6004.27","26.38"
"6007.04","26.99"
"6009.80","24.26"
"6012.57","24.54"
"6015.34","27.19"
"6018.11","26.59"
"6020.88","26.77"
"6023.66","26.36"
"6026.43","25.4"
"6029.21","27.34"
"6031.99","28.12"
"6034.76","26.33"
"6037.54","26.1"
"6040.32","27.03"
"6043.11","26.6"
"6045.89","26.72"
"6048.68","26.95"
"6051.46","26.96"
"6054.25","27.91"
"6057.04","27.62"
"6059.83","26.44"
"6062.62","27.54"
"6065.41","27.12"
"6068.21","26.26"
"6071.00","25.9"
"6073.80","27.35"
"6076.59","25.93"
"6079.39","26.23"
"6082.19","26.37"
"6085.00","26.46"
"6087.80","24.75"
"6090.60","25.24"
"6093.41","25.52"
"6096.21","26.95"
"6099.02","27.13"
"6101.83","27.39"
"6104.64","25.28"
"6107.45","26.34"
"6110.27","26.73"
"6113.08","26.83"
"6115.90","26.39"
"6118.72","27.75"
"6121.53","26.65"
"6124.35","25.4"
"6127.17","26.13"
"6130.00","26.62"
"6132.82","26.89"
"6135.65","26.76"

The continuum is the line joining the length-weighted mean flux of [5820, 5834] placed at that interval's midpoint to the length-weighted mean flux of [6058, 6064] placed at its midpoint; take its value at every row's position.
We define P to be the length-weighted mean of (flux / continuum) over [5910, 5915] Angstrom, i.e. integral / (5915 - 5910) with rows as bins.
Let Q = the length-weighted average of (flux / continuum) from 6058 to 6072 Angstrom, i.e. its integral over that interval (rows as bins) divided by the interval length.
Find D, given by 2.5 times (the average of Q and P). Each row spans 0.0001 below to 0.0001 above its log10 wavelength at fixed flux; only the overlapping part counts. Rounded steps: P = 0.96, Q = 0.99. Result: 2.44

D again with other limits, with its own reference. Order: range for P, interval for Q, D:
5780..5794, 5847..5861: 2.33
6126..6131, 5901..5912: 2.42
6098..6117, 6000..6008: 2.46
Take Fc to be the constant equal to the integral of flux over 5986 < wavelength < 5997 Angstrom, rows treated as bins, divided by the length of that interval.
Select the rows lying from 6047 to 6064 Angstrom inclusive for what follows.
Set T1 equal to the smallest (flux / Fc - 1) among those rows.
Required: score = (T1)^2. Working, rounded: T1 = -0.018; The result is 0.0003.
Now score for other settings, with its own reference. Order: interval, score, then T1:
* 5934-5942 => 0.0008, -0.028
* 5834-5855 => 0.0025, -0.050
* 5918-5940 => 0.0044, -0.067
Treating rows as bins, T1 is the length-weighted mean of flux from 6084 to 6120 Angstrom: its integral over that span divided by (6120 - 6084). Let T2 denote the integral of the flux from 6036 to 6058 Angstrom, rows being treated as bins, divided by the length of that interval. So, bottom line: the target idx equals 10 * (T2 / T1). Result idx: 10.23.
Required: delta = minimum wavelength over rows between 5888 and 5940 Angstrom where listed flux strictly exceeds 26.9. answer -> 5905.55 Angstrom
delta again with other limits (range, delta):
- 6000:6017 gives 6007.04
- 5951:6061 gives 5957.45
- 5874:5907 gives 5875.71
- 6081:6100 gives 6096.21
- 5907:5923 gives 5908.27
